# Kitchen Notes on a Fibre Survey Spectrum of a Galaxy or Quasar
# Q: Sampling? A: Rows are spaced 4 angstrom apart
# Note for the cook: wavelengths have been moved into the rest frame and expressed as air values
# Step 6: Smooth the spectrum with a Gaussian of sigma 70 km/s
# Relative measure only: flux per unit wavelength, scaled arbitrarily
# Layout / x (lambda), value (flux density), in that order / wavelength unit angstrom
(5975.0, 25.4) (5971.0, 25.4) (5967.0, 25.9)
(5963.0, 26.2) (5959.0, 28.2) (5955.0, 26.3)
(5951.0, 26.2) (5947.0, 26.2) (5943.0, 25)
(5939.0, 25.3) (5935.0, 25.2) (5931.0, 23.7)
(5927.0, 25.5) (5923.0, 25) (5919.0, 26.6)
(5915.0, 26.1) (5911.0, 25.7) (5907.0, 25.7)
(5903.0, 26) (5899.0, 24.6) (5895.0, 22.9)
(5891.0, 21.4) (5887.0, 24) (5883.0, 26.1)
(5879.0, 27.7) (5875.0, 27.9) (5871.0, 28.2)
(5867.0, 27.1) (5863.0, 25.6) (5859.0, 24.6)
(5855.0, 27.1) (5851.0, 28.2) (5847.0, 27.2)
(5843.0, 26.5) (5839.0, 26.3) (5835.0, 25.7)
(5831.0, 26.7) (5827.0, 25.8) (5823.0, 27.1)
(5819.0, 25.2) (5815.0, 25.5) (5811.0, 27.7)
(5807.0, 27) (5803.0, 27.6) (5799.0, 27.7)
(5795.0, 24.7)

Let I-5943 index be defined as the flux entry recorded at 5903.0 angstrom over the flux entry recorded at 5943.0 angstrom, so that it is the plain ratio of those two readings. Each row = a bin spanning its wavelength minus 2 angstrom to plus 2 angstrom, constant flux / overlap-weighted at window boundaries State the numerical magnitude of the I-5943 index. 1.04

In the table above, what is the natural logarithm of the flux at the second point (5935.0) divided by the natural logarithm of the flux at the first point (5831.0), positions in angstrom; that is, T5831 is 0.982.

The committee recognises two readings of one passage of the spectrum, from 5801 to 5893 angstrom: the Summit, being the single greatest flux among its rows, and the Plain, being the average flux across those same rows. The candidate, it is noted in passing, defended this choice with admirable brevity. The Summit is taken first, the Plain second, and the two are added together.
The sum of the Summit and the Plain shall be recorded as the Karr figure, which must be 54.6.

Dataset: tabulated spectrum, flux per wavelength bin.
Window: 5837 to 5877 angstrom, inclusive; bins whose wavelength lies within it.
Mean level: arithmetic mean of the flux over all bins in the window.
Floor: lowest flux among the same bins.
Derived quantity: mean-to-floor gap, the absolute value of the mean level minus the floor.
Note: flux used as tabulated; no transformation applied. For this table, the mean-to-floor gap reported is 2.3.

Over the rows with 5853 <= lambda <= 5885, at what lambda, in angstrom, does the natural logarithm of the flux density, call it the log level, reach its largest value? 5871.0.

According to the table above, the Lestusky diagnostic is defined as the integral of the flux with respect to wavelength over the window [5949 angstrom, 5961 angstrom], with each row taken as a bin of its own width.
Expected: 323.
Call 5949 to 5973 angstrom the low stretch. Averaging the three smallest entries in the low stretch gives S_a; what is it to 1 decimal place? 25.8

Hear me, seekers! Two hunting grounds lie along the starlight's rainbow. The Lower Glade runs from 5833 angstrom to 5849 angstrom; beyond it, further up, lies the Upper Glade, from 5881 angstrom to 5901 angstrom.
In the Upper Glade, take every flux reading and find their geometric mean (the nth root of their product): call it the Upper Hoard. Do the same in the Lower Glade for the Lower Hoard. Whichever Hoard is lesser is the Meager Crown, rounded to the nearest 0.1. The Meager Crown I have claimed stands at 23.7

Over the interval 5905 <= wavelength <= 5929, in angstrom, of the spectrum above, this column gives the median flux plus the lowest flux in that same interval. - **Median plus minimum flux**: 50.7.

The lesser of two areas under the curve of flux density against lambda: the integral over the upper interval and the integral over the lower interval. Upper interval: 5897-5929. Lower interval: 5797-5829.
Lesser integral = 821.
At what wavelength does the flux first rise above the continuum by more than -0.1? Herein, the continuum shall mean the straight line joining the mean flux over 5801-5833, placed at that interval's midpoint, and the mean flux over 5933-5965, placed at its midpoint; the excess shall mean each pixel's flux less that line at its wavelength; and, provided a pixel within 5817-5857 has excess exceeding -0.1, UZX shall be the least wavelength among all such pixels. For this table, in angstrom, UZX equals 5823.0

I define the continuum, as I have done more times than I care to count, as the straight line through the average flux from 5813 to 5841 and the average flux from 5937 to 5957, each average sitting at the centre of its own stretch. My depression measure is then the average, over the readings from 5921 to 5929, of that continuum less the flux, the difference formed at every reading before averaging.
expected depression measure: 0.6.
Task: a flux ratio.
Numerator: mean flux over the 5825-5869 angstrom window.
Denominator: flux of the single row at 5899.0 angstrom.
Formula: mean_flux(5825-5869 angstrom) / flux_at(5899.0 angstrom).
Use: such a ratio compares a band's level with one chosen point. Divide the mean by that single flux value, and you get 1.07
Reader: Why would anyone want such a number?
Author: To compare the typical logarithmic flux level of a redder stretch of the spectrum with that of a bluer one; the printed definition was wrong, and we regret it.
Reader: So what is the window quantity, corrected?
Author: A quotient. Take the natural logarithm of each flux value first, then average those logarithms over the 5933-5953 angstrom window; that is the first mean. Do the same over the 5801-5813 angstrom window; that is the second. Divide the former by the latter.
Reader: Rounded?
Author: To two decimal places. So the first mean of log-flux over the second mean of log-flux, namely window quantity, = 0.98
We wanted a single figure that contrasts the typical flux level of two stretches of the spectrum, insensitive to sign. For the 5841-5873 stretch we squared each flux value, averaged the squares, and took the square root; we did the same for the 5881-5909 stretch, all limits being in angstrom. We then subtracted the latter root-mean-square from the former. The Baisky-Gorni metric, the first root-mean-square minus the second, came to 2.4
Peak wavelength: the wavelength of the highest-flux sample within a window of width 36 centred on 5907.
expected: 5919.0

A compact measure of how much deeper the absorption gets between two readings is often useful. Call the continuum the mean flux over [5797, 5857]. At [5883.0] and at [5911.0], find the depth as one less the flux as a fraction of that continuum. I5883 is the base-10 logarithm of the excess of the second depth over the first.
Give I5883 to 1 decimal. -1.8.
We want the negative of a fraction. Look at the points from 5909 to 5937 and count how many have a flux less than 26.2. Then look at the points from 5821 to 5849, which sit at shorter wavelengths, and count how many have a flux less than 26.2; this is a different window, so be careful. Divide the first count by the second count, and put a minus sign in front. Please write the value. -3.0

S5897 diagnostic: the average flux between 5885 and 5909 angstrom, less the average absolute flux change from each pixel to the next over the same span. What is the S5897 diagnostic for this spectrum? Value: 22.6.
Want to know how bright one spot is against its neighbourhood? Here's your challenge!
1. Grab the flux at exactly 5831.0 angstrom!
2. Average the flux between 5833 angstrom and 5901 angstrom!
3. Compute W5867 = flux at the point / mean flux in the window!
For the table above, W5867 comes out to 1.03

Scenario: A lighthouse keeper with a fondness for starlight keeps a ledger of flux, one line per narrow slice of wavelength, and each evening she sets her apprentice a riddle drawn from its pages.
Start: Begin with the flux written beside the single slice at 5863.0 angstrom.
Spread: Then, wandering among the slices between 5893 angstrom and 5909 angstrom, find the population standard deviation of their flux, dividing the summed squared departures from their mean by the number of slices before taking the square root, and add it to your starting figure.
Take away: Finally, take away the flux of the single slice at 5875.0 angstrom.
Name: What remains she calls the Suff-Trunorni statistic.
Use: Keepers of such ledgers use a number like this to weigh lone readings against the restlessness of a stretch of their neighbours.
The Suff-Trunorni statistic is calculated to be -1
